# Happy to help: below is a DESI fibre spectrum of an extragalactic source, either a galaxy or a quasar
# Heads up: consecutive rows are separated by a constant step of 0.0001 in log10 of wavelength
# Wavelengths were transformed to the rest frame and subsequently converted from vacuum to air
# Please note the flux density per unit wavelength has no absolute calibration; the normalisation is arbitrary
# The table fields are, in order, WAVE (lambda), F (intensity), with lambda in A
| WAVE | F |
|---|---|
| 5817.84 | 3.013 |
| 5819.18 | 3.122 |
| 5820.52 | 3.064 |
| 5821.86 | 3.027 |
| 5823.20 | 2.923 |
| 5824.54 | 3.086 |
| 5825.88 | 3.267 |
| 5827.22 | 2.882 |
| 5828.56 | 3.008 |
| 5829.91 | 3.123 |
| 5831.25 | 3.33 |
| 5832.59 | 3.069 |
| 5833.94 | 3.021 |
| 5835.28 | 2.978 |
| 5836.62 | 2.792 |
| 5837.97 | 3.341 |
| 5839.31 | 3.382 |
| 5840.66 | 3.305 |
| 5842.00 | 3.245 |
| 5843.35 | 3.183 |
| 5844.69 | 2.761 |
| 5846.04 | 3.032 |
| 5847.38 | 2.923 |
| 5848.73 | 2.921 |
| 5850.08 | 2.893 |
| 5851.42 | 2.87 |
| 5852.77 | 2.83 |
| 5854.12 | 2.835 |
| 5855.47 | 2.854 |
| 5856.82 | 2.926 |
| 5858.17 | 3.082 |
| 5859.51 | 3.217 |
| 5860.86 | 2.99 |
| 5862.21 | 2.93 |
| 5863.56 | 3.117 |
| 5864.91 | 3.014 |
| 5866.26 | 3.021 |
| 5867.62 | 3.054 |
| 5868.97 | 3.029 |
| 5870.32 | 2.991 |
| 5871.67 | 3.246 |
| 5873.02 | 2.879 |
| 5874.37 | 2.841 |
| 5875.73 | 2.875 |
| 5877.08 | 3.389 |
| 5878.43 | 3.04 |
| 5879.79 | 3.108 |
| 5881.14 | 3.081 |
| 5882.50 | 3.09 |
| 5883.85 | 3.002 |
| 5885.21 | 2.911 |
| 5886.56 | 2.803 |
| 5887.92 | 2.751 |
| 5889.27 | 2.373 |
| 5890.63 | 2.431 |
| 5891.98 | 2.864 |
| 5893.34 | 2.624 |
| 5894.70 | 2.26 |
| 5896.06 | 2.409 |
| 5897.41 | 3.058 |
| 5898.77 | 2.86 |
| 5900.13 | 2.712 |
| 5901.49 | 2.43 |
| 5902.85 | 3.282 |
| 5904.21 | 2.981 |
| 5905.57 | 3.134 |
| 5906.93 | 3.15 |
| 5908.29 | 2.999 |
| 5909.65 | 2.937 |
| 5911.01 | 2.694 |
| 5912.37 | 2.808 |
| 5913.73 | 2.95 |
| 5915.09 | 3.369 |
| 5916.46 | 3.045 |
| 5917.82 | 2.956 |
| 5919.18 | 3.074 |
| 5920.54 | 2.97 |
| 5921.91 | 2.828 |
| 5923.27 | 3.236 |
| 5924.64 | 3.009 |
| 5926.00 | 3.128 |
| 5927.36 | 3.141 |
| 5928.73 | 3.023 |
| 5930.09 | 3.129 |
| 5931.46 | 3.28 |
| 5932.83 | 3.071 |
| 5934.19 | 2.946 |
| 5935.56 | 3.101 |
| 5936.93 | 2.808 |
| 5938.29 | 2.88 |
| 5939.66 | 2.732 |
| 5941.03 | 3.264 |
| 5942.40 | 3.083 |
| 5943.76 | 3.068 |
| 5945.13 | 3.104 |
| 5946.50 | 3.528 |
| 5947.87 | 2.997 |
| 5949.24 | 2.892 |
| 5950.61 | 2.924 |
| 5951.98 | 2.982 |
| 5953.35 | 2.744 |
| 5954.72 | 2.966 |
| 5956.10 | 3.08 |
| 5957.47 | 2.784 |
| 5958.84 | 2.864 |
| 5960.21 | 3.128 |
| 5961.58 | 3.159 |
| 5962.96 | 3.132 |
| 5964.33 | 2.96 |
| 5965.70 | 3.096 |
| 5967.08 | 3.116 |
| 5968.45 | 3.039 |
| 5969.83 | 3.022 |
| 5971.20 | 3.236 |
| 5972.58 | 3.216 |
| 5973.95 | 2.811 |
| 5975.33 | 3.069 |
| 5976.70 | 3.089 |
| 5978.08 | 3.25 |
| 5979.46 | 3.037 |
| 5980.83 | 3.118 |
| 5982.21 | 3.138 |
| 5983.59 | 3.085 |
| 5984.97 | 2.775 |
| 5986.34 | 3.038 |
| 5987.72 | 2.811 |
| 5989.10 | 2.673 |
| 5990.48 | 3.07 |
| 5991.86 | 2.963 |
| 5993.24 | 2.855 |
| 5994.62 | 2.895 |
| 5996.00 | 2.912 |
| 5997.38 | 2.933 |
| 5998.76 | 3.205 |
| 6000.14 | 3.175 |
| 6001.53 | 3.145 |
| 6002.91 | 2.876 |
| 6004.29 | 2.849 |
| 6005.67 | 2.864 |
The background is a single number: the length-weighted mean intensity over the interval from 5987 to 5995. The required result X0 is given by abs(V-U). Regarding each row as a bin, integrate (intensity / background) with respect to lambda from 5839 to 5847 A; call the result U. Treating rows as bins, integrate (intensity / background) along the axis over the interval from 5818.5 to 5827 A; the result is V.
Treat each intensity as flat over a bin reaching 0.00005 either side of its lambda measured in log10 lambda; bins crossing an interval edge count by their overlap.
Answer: 0.36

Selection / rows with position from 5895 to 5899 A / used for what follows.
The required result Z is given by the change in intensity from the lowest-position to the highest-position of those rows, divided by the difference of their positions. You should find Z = 0.17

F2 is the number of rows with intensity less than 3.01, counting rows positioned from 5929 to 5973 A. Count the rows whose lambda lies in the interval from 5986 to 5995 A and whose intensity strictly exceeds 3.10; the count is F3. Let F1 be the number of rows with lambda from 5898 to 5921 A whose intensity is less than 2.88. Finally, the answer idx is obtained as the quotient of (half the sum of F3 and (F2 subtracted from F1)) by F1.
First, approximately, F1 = 5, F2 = 13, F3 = 0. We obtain -0.8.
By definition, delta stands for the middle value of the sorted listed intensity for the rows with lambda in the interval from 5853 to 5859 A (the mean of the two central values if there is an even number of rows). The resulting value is 2.89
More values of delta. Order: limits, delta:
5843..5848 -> 2.98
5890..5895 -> 2.53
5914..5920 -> 3.06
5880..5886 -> 3.04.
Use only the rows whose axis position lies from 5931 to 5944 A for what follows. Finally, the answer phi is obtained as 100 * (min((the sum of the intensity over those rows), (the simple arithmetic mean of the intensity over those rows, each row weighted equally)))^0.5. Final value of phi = 174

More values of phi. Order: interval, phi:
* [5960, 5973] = 176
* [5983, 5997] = 171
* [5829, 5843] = 178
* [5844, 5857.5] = 170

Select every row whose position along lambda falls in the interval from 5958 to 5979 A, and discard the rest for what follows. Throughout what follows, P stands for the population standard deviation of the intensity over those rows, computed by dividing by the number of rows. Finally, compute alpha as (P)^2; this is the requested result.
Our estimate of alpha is 0.015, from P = 0.122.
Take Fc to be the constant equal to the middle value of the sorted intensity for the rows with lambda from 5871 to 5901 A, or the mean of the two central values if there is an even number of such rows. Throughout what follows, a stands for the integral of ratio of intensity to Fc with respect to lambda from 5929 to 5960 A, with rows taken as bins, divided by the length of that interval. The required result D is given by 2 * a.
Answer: 2.10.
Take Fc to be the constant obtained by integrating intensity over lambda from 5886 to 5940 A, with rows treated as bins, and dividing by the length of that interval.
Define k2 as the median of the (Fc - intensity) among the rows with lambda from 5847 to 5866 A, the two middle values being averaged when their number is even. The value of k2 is -0.02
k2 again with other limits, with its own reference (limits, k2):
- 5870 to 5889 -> -0.09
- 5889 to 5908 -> 0.12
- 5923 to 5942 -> -0.18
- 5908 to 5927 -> -0.08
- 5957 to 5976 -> -0.17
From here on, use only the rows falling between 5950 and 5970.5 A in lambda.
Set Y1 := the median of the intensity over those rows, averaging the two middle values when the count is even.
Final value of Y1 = 3.02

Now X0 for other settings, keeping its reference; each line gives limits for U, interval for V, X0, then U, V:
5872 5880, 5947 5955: 0.27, 8.42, 8.1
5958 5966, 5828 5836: 0.10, 8.49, 8.6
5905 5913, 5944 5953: 1.35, 8.21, 9.6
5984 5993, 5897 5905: 1.04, 9.05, 8.0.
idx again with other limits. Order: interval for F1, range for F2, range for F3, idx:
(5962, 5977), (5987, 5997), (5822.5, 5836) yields -1.0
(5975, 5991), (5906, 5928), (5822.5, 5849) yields 0.3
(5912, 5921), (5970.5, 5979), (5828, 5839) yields 1.5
